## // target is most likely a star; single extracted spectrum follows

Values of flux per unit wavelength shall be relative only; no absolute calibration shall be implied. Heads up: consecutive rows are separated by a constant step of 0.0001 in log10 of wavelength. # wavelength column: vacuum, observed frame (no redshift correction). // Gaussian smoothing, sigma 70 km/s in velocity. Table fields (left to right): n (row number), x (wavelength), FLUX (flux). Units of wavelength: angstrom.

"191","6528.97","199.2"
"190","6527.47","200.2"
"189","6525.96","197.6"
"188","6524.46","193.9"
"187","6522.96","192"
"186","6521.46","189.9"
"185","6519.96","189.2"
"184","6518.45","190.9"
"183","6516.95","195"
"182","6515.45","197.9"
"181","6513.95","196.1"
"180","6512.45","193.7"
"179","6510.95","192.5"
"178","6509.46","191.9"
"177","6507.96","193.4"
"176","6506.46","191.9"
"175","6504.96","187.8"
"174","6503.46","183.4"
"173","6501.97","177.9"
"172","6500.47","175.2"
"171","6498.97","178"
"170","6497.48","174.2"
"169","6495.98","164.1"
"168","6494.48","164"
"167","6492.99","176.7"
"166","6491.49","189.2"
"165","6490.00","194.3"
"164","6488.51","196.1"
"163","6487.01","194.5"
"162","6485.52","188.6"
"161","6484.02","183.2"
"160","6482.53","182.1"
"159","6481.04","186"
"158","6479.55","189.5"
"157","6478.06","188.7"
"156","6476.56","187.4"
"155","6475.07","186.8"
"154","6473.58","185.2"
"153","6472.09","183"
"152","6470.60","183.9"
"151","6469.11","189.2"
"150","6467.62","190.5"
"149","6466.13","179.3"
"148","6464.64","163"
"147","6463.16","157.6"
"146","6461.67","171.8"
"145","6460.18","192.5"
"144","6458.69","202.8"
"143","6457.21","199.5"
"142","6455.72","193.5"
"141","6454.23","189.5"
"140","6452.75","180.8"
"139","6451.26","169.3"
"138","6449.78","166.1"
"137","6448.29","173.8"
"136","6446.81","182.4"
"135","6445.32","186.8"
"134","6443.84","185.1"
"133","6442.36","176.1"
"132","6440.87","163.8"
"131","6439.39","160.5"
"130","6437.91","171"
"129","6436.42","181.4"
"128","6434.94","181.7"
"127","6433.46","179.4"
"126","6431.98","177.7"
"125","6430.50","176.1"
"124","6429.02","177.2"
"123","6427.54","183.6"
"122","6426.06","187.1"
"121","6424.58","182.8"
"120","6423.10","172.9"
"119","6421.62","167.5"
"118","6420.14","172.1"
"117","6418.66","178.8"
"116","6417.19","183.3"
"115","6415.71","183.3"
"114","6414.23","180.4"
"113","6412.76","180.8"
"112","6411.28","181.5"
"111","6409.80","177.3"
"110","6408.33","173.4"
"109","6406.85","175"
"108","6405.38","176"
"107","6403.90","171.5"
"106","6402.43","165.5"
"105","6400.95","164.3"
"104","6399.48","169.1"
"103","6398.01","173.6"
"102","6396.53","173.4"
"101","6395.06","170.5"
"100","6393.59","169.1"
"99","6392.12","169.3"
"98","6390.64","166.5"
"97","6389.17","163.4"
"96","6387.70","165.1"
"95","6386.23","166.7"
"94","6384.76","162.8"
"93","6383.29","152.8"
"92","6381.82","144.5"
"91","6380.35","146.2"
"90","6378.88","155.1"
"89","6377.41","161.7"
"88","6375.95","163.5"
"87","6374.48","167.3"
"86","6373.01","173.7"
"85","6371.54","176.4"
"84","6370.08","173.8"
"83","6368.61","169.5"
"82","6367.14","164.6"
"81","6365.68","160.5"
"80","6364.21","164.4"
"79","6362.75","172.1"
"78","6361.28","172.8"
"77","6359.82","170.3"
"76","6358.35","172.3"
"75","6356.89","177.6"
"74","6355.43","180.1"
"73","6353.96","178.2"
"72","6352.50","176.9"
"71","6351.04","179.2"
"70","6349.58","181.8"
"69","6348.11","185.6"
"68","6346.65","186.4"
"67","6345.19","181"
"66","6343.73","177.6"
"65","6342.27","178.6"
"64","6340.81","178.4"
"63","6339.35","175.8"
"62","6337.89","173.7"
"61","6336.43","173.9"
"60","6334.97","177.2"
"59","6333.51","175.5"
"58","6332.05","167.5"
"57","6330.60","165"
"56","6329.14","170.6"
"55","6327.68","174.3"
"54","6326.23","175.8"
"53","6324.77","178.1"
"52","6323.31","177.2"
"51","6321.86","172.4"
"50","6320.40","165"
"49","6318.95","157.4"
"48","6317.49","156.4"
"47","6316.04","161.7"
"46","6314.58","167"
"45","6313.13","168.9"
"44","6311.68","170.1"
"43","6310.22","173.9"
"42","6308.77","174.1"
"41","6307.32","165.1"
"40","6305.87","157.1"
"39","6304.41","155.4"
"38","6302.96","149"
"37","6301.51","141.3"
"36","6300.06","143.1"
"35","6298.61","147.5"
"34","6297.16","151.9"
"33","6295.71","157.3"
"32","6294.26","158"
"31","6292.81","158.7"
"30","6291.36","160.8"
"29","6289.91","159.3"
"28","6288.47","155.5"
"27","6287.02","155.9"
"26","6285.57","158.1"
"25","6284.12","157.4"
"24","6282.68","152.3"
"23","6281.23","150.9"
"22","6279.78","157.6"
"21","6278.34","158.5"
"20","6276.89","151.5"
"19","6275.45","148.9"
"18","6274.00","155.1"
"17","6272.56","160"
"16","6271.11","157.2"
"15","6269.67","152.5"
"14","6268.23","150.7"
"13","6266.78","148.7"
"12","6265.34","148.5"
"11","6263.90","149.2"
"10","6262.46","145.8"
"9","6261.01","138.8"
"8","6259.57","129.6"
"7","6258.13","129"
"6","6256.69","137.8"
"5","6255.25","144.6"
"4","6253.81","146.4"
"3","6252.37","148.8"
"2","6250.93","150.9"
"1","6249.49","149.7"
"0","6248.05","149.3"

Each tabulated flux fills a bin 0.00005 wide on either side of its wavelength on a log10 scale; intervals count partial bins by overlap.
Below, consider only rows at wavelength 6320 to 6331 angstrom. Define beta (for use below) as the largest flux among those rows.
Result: 178.1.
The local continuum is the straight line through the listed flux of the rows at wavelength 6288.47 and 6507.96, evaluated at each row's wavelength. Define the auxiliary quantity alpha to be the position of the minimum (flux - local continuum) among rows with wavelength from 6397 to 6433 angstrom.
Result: 6421.62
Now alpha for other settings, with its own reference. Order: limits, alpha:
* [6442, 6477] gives 6463.16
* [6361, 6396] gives 6381.82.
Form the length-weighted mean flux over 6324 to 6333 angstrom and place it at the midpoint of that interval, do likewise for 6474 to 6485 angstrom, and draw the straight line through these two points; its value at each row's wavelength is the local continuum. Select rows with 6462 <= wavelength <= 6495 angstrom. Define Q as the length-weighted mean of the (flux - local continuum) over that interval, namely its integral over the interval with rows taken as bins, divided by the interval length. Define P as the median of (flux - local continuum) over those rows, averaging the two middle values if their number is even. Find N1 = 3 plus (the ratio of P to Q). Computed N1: 2.9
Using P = 0.3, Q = -3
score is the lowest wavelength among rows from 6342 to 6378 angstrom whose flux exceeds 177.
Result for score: 6342.27 angstrom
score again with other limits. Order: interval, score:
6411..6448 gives 6411.28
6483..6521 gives 6484.02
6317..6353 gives 6323.31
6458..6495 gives 6458.69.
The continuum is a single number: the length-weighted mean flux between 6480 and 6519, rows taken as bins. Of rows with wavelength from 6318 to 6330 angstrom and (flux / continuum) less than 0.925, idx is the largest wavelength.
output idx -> 6329.14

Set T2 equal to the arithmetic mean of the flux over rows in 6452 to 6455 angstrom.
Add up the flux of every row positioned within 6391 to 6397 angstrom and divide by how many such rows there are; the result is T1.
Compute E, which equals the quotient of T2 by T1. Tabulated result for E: 1.09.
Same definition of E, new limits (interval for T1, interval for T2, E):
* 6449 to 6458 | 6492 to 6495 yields 0.93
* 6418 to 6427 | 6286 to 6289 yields 0.88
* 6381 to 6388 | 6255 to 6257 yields 0.89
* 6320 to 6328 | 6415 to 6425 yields 1.02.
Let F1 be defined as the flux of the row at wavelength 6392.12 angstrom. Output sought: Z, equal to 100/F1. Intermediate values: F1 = 169.3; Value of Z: 0.59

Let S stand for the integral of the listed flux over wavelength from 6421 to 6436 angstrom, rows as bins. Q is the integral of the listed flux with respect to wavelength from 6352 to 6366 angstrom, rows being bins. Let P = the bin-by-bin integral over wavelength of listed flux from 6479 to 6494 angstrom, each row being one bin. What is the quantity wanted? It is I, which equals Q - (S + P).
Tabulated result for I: -3078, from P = 2815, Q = 2419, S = 2682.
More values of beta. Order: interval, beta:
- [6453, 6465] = 202.8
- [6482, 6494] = 196.1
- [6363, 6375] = 176.4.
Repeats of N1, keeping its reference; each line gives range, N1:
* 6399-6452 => 3.8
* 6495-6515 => 3.2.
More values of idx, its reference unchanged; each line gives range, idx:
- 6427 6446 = 6440.87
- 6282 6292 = 6291.36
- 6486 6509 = 6495.98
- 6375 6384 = 6383.29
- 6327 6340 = 6332.05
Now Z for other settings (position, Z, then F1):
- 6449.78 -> 0.60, 166.1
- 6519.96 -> 0.53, 189.2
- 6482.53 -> 0.55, 182.1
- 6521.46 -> 0.53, 189.9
